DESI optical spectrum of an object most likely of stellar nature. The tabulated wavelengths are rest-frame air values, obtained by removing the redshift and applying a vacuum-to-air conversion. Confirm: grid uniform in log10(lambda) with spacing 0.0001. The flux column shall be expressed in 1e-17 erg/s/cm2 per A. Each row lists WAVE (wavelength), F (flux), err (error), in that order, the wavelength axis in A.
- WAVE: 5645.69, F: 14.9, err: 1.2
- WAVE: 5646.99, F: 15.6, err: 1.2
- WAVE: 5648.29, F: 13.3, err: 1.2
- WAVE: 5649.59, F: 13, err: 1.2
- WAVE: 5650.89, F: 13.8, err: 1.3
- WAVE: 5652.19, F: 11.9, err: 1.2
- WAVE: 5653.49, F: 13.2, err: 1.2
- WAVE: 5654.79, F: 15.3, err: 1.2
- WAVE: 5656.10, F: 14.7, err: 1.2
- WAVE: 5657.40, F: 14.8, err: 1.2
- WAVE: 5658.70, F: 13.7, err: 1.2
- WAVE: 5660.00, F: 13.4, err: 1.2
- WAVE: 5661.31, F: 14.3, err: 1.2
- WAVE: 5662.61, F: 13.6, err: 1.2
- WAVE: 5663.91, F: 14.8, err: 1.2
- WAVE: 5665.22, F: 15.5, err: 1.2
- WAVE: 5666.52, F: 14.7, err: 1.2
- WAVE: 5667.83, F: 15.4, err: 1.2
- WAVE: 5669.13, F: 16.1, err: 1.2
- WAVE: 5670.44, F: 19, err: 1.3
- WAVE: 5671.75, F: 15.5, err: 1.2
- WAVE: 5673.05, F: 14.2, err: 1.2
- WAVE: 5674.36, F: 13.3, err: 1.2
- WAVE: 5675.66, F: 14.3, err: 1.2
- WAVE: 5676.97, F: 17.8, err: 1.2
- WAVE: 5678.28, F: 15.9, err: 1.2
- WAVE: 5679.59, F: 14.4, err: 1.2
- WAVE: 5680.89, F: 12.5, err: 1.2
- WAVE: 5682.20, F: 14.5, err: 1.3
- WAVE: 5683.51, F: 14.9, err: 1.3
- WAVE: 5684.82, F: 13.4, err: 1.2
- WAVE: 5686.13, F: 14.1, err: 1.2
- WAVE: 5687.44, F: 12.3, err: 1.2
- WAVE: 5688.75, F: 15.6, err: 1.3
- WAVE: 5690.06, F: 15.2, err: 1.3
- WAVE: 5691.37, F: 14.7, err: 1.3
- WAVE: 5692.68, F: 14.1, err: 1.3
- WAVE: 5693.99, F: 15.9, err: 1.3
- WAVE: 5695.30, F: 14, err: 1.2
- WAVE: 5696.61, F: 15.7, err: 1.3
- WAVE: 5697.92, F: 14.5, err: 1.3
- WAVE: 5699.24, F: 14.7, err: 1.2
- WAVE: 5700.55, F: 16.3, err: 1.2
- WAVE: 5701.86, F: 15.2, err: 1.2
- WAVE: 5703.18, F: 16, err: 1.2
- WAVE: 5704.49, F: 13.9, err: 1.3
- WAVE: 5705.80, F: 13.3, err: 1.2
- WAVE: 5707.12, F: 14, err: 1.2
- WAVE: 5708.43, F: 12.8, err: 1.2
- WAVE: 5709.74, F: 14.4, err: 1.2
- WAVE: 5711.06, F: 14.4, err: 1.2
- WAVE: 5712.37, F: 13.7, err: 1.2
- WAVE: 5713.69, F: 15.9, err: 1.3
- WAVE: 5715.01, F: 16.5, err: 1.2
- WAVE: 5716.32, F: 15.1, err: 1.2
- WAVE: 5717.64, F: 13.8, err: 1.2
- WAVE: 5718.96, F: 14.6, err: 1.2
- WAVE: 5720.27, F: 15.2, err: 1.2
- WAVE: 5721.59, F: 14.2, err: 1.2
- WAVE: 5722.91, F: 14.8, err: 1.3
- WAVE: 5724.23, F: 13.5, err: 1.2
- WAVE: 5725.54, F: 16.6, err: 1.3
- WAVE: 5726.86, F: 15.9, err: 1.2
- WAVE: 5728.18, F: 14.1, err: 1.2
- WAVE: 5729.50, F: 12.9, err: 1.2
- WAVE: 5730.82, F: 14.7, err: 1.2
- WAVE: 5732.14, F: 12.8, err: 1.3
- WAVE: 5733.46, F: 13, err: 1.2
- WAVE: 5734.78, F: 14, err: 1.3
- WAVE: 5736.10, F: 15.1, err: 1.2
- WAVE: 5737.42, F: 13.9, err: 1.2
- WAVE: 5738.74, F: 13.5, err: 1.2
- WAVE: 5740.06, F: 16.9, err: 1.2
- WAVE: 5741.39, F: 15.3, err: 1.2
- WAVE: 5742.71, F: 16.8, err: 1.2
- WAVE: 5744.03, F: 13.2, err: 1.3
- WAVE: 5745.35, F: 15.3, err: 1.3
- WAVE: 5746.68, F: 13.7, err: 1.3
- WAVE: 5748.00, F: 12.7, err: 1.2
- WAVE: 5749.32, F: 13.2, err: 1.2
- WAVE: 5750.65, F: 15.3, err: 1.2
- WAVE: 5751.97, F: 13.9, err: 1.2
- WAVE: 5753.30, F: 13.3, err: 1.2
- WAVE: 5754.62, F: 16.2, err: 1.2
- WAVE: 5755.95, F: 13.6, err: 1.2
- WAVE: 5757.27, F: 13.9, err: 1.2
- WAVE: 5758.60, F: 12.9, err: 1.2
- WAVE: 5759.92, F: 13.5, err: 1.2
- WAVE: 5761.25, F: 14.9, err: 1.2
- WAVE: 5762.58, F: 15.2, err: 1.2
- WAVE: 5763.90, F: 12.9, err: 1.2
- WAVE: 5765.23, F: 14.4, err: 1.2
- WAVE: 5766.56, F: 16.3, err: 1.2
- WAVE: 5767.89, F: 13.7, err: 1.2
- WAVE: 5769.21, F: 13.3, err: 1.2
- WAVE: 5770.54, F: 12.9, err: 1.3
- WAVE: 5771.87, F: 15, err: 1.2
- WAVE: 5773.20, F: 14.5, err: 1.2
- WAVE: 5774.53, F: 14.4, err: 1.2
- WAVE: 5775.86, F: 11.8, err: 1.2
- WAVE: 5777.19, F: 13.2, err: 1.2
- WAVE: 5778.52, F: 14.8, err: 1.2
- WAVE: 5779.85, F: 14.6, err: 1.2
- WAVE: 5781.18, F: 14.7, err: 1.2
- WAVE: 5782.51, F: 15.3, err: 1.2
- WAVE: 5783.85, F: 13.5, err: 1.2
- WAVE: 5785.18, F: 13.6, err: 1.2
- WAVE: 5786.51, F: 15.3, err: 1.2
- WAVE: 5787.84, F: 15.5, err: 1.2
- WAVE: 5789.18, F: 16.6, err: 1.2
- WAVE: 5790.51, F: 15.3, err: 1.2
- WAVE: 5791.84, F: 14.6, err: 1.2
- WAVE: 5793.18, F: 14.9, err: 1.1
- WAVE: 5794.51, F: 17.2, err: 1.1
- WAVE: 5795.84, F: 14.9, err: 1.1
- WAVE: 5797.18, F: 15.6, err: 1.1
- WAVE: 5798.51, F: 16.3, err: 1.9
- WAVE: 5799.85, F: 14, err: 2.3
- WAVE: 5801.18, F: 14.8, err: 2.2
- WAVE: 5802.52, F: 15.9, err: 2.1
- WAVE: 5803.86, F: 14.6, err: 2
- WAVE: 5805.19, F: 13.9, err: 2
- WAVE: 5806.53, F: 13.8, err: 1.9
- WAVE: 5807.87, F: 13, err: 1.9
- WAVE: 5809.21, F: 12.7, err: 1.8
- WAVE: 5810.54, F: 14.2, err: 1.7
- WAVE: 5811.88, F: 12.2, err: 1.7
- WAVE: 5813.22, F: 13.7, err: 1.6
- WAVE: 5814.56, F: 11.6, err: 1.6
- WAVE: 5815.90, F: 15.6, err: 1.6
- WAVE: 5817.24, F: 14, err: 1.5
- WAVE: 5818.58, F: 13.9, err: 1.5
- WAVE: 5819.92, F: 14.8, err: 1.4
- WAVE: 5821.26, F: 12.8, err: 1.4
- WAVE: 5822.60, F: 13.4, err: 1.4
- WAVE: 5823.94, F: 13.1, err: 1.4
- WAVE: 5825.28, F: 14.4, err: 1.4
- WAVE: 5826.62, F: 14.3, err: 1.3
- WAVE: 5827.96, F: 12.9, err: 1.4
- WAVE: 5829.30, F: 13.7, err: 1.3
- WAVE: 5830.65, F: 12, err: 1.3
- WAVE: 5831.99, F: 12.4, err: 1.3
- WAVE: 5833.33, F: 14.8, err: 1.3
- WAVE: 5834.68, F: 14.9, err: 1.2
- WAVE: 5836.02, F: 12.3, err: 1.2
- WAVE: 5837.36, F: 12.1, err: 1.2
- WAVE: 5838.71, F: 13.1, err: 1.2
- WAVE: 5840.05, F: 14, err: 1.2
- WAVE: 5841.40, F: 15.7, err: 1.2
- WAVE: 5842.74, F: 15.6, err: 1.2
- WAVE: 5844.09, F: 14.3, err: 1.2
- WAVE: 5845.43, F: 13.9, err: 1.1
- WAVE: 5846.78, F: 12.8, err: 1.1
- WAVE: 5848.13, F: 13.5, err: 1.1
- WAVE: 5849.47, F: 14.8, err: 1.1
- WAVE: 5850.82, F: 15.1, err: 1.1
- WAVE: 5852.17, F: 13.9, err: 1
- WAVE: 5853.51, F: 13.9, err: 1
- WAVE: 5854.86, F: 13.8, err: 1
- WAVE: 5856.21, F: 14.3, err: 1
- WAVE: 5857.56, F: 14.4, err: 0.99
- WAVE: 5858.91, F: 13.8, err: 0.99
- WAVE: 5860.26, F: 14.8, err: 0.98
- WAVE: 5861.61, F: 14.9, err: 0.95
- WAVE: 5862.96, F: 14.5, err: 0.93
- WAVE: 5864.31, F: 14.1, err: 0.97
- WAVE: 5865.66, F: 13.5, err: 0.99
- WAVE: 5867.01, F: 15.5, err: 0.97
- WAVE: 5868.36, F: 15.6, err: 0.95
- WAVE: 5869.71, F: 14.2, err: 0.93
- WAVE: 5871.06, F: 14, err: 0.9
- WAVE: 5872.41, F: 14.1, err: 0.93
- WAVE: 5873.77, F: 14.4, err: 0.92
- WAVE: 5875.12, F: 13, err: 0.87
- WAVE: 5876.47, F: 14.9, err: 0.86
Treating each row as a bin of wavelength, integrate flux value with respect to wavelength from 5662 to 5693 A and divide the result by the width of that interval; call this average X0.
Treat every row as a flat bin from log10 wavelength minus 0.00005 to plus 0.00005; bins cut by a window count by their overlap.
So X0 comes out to 14.8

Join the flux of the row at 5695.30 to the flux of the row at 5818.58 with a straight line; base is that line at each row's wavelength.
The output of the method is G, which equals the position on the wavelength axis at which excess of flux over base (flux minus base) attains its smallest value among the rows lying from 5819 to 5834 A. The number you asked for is 5830.65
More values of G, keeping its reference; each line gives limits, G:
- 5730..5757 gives 5748.00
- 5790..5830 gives 5814.56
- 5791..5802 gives 5799.85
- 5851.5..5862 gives 5854.86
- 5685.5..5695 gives 5687.44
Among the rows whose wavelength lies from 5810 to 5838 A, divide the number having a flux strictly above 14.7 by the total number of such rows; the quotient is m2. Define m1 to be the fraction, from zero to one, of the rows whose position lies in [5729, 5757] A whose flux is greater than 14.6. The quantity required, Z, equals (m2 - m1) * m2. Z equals -0.04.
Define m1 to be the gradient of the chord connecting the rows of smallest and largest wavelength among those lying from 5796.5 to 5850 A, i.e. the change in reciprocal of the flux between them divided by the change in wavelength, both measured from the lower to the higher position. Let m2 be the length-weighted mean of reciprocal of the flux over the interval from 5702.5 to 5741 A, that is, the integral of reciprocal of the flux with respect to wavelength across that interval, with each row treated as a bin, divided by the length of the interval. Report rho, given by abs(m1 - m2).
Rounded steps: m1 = 0.0001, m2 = 0.070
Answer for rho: 0.0694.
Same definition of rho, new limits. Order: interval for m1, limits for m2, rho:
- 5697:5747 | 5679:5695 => 0.0703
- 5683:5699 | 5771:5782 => 0.0711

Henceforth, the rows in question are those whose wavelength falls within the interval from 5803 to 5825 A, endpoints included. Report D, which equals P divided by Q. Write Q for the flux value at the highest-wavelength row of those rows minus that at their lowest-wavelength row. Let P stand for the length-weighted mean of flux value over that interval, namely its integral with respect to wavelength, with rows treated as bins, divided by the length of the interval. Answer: -9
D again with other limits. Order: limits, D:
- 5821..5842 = 5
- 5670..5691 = -4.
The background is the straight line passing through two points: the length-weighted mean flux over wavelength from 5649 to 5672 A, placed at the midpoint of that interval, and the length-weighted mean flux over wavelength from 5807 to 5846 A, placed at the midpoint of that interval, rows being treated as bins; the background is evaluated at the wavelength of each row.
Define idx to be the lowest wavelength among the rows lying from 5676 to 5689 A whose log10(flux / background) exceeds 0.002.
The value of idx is 5676.97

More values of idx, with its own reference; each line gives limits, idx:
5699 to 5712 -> 5699.24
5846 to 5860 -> 5849.47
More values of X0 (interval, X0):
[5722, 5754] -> 14.4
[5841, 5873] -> 14.4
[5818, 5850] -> 13.7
